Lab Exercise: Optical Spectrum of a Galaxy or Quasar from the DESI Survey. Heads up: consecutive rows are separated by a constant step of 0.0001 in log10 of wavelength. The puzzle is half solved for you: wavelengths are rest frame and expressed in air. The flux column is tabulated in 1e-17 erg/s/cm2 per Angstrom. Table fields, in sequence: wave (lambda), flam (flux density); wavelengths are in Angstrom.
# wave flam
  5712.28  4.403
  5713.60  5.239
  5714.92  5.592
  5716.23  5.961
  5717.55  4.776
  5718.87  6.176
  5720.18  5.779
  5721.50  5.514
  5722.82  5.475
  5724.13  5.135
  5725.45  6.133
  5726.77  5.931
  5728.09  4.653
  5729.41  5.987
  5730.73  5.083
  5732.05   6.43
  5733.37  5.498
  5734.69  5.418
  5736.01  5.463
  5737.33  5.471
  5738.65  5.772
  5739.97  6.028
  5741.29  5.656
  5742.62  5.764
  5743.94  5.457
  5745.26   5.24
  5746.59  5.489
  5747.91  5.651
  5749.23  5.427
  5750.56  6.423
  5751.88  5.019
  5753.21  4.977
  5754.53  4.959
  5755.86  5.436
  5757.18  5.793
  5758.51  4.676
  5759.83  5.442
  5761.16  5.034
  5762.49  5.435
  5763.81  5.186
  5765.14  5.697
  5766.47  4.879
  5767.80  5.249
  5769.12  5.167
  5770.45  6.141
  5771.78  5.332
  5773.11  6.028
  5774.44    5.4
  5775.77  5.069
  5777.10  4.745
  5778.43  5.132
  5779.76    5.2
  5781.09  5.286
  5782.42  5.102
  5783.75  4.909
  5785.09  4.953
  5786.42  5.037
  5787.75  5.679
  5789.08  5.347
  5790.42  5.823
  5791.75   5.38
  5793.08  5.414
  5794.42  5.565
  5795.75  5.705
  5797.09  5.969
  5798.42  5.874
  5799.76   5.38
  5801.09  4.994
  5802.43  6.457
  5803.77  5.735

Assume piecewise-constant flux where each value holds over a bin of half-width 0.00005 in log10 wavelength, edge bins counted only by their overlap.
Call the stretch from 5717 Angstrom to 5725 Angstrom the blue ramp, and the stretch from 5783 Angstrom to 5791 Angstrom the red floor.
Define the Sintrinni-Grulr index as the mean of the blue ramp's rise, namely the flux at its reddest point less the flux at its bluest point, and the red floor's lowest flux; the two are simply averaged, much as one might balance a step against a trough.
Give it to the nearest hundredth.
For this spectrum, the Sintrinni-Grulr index 2.63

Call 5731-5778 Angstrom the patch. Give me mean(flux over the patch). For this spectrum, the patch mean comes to 5.45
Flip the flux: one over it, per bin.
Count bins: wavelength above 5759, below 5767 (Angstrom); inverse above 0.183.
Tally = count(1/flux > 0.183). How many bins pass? 5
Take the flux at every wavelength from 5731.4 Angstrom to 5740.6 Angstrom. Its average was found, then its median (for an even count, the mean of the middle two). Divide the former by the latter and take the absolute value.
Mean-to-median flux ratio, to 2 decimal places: 1.04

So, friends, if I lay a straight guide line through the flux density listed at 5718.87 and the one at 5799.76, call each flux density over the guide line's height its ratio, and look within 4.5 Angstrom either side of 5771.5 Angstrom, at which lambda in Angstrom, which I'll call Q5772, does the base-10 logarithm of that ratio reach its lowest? 5775.77 Angstrom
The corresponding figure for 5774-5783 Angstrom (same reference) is 5777.10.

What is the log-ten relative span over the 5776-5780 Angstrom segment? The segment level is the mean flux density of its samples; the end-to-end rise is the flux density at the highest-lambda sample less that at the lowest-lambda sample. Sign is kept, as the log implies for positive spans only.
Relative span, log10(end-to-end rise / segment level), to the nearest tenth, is -1.0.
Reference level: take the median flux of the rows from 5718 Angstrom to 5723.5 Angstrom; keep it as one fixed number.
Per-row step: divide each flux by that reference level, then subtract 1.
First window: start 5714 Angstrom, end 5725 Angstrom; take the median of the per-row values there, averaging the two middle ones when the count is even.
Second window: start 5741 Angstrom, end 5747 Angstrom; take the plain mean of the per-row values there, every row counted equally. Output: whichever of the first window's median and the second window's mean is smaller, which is -0.02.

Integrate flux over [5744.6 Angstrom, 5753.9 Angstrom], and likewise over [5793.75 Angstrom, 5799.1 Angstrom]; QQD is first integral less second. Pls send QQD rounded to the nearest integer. 20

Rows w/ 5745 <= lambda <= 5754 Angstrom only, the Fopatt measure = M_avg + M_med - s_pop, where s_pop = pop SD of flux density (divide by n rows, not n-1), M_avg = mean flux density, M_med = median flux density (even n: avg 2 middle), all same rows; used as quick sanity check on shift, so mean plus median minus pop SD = 10.4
